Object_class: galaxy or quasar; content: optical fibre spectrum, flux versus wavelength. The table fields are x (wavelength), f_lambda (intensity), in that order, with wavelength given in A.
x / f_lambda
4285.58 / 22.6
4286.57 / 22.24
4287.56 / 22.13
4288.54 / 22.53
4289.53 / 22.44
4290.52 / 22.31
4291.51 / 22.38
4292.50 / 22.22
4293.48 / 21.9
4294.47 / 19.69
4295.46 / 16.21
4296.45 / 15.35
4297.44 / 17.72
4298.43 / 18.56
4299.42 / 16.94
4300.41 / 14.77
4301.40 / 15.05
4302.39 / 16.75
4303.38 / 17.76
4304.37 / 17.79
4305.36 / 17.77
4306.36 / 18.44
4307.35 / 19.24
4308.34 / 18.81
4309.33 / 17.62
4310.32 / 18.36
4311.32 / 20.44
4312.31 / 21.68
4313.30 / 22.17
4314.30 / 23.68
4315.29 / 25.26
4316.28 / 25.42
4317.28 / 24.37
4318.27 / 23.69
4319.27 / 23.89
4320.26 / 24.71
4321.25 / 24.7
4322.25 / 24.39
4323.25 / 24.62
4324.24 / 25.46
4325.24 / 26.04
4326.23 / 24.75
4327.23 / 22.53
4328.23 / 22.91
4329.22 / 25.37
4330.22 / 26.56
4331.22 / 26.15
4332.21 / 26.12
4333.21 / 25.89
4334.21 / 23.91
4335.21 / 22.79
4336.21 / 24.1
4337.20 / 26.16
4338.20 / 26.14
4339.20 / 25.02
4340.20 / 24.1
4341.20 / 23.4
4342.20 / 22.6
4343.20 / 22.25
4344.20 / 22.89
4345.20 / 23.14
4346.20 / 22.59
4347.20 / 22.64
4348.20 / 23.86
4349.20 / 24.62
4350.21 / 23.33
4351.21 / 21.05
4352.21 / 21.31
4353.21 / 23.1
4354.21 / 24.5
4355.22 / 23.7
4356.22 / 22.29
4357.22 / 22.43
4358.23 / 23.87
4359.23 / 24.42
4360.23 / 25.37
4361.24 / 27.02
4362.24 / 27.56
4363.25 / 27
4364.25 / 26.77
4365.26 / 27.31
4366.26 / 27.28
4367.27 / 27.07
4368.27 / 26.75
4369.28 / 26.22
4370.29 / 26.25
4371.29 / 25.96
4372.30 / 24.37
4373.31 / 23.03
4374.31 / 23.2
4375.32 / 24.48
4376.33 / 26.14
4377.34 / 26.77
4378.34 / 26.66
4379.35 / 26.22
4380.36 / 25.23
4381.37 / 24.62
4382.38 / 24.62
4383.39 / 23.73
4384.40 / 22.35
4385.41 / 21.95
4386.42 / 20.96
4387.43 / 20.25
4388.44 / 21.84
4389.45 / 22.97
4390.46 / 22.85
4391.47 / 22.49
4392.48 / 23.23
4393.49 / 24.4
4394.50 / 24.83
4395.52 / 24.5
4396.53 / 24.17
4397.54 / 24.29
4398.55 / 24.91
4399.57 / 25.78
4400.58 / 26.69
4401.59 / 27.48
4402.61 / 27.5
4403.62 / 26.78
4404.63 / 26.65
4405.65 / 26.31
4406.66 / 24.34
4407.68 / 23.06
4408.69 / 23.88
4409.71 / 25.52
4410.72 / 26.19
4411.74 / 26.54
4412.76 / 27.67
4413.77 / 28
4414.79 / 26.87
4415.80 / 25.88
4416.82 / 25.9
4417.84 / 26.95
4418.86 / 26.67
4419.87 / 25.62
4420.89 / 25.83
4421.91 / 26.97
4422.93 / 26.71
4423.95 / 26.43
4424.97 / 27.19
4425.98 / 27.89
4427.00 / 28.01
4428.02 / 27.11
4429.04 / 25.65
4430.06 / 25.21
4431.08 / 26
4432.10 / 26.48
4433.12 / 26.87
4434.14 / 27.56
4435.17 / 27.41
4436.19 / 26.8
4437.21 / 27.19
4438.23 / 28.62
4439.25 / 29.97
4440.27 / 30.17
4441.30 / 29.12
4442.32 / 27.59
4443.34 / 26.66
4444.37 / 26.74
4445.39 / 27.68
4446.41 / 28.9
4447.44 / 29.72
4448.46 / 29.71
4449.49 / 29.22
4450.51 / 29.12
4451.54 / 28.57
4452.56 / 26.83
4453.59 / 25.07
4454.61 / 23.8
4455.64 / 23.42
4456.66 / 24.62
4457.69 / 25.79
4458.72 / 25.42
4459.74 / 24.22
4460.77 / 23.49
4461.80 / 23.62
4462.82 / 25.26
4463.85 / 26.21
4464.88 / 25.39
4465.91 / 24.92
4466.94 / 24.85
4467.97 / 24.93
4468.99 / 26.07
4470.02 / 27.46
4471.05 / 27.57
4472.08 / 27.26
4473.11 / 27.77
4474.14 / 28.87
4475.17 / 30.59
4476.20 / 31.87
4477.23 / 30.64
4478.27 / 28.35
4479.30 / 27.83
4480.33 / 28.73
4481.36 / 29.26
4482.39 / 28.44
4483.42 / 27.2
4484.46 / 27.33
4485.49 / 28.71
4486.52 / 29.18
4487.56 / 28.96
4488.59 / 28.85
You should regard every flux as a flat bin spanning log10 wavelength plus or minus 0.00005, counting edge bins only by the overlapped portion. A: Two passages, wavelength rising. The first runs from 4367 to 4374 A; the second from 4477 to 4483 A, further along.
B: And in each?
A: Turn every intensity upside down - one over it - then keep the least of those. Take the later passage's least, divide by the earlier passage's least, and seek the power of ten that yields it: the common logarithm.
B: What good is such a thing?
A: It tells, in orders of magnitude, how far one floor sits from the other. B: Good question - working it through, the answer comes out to -0.054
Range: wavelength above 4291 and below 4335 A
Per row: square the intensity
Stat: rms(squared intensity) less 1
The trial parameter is 499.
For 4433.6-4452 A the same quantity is 808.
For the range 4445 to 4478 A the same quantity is 736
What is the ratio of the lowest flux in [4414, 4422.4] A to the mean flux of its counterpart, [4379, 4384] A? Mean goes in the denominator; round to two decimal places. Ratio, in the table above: 1.03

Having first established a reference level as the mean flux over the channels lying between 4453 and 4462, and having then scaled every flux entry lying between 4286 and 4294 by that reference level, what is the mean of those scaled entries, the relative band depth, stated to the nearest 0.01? 0.91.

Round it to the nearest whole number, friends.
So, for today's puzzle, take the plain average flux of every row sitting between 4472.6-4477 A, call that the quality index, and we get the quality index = 30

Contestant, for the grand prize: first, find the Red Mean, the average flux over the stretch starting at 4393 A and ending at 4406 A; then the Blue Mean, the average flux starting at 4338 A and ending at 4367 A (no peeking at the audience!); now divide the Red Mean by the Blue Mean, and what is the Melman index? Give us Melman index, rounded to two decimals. 1.06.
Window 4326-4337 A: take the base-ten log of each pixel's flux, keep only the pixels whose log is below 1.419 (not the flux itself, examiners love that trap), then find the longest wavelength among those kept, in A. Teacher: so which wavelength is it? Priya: 4336.21 A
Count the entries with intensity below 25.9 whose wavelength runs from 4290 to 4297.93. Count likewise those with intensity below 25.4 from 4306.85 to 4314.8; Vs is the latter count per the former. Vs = 1.0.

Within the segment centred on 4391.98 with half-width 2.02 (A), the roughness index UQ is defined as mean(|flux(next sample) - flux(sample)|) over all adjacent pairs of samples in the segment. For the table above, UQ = 0.76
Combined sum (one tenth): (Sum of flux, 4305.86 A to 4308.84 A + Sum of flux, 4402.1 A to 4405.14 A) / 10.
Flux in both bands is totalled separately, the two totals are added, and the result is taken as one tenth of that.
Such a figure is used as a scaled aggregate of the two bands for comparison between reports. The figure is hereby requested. 13.7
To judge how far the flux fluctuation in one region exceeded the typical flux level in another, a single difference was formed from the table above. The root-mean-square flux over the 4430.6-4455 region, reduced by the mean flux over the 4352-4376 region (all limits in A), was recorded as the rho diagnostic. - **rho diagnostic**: 2.7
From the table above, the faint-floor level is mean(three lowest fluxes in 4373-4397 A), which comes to 21.0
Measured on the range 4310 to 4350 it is 20.2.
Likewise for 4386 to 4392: 21.0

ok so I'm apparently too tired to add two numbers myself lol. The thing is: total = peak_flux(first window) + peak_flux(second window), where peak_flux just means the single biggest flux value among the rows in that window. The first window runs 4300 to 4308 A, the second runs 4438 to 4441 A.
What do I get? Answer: 49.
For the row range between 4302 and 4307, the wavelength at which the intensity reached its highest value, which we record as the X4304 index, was 4306.36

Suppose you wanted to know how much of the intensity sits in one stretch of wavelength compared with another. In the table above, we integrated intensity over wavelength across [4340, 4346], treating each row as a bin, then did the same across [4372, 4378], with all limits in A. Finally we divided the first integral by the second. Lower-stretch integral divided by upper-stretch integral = 0.93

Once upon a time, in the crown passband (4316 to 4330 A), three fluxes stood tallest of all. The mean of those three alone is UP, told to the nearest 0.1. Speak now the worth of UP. 25.6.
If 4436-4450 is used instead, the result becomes 30.0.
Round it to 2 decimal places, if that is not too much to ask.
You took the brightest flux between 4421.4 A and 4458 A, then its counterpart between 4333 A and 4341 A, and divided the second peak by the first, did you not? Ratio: 0.87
